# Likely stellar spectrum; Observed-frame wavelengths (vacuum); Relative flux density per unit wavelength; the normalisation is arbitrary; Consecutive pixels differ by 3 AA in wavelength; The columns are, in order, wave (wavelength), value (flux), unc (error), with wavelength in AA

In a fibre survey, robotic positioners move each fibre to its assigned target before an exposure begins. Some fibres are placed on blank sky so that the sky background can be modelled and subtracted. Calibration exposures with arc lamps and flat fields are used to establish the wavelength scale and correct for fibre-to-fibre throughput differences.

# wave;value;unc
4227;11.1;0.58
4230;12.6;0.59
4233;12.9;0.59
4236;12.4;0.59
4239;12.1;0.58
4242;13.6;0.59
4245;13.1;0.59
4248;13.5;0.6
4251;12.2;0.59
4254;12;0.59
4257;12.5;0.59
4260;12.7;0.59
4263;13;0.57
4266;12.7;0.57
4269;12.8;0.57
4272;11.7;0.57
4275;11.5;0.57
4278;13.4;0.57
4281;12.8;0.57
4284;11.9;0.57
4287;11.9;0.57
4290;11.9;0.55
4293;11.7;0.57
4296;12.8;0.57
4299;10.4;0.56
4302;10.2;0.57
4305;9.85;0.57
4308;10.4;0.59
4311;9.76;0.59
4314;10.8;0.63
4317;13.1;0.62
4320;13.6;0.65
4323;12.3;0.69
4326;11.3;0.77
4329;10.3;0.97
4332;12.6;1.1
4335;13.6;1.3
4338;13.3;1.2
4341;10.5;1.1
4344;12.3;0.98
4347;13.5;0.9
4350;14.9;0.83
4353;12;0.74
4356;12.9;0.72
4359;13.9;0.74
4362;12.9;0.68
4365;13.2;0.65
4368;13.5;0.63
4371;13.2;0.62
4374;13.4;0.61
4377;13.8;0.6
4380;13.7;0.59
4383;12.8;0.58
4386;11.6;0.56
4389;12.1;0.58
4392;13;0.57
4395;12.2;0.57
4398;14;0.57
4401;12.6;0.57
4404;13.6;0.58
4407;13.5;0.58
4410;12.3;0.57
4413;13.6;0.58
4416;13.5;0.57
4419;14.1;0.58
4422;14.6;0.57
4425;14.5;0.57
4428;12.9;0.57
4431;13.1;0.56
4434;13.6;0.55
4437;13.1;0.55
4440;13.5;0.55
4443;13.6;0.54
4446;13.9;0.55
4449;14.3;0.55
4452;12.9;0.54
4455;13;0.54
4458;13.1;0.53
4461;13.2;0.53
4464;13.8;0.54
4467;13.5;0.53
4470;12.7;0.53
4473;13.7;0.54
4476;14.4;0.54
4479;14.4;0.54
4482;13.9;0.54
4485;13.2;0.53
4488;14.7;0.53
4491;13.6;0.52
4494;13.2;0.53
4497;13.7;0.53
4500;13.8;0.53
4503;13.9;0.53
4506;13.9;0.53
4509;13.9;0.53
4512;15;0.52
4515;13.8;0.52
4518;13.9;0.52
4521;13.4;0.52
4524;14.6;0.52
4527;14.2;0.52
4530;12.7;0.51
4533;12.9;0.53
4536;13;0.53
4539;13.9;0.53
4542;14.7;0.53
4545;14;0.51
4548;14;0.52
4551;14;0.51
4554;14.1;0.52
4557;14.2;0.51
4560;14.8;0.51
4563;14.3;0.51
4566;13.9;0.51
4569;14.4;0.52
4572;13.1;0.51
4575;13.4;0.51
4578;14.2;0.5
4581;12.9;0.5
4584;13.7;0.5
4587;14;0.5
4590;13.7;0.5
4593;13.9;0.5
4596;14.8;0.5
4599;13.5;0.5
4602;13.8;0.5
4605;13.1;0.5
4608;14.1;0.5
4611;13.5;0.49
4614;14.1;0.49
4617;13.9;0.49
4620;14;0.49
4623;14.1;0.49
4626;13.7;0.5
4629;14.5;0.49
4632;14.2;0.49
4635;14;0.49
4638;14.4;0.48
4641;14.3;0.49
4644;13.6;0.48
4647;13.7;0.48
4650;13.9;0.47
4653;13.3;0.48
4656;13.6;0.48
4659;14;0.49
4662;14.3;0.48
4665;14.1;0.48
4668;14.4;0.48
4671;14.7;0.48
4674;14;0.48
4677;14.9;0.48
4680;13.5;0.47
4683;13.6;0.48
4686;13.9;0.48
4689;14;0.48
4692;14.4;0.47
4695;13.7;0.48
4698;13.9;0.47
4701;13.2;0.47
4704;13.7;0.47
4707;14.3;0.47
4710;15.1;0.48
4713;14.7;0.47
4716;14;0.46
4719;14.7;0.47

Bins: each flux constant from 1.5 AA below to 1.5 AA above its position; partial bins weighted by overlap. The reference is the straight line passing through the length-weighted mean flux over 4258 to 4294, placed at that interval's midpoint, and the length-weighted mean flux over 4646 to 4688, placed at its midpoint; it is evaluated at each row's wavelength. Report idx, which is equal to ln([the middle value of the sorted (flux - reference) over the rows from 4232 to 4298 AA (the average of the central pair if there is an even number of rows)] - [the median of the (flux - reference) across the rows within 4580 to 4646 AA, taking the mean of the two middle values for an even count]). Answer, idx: -2.0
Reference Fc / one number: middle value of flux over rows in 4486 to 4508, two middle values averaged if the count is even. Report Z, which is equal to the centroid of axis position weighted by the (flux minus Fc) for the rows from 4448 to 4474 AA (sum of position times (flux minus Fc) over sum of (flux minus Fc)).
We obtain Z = 4462.0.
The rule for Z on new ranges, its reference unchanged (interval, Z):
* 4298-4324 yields 4307.9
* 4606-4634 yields 4624.4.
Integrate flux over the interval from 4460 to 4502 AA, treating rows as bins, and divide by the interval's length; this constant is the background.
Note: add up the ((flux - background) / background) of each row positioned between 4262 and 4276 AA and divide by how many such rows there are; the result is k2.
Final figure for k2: -0.10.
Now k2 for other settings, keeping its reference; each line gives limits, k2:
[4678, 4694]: 0.01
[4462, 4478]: -0.01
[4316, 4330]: -0.12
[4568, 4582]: -0.01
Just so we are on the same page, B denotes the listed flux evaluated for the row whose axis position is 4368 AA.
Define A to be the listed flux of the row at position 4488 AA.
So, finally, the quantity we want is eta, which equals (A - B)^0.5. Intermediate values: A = 14.7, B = 13.5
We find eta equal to 1.1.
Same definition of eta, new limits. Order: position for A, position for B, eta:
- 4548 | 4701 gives 0.9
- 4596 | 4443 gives 1.1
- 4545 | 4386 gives 1.5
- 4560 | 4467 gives 1.1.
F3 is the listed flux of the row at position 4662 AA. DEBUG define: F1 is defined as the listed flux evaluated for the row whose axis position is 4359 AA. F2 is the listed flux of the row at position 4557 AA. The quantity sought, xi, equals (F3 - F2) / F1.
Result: 0.01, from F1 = 13.9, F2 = 14.2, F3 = 14.3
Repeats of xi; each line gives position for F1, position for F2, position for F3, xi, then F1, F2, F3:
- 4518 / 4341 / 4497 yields 0.23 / 13.9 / 10.5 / 13.7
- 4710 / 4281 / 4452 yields 0.01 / 15.1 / 12.8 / 12.9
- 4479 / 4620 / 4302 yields -0.26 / 14.4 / 14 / 10.2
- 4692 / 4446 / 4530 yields -0.08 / 14.4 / 13.9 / 12.7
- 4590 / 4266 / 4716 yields 0.09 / 13.7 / 12.7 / 14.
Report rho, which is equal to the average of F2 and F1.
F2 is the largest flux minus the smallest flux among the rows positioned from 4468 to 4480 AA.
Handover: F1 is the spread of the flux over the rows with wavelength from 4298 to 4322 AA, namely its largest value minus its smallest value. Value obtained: 2.8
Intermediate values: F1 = 3.8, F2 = 1.7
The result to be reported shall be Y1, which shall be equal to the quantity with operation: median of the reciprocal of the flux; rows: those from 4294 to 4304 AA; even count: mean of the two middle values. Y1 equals 0.096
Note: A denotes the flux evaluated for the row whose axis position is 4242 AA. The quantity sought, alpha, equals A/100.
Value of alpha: 0.136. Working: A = 13.6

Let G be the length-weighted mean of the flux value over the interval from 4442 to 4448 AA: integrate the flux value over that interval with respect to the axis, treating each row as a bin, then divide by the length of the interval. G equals 13.8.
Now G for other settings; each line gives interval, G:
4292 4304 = 11.2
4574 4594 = 13.7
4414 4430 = 13.9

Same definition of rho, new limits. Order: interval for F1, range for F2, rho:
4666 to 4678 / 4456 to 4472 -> 1.0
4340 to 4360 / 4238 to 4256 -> 3.0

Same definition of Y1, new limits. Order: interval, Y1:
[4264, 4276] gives 0.082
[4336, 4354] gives 0.078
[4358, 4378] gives 0.075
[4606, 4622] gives 0.071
